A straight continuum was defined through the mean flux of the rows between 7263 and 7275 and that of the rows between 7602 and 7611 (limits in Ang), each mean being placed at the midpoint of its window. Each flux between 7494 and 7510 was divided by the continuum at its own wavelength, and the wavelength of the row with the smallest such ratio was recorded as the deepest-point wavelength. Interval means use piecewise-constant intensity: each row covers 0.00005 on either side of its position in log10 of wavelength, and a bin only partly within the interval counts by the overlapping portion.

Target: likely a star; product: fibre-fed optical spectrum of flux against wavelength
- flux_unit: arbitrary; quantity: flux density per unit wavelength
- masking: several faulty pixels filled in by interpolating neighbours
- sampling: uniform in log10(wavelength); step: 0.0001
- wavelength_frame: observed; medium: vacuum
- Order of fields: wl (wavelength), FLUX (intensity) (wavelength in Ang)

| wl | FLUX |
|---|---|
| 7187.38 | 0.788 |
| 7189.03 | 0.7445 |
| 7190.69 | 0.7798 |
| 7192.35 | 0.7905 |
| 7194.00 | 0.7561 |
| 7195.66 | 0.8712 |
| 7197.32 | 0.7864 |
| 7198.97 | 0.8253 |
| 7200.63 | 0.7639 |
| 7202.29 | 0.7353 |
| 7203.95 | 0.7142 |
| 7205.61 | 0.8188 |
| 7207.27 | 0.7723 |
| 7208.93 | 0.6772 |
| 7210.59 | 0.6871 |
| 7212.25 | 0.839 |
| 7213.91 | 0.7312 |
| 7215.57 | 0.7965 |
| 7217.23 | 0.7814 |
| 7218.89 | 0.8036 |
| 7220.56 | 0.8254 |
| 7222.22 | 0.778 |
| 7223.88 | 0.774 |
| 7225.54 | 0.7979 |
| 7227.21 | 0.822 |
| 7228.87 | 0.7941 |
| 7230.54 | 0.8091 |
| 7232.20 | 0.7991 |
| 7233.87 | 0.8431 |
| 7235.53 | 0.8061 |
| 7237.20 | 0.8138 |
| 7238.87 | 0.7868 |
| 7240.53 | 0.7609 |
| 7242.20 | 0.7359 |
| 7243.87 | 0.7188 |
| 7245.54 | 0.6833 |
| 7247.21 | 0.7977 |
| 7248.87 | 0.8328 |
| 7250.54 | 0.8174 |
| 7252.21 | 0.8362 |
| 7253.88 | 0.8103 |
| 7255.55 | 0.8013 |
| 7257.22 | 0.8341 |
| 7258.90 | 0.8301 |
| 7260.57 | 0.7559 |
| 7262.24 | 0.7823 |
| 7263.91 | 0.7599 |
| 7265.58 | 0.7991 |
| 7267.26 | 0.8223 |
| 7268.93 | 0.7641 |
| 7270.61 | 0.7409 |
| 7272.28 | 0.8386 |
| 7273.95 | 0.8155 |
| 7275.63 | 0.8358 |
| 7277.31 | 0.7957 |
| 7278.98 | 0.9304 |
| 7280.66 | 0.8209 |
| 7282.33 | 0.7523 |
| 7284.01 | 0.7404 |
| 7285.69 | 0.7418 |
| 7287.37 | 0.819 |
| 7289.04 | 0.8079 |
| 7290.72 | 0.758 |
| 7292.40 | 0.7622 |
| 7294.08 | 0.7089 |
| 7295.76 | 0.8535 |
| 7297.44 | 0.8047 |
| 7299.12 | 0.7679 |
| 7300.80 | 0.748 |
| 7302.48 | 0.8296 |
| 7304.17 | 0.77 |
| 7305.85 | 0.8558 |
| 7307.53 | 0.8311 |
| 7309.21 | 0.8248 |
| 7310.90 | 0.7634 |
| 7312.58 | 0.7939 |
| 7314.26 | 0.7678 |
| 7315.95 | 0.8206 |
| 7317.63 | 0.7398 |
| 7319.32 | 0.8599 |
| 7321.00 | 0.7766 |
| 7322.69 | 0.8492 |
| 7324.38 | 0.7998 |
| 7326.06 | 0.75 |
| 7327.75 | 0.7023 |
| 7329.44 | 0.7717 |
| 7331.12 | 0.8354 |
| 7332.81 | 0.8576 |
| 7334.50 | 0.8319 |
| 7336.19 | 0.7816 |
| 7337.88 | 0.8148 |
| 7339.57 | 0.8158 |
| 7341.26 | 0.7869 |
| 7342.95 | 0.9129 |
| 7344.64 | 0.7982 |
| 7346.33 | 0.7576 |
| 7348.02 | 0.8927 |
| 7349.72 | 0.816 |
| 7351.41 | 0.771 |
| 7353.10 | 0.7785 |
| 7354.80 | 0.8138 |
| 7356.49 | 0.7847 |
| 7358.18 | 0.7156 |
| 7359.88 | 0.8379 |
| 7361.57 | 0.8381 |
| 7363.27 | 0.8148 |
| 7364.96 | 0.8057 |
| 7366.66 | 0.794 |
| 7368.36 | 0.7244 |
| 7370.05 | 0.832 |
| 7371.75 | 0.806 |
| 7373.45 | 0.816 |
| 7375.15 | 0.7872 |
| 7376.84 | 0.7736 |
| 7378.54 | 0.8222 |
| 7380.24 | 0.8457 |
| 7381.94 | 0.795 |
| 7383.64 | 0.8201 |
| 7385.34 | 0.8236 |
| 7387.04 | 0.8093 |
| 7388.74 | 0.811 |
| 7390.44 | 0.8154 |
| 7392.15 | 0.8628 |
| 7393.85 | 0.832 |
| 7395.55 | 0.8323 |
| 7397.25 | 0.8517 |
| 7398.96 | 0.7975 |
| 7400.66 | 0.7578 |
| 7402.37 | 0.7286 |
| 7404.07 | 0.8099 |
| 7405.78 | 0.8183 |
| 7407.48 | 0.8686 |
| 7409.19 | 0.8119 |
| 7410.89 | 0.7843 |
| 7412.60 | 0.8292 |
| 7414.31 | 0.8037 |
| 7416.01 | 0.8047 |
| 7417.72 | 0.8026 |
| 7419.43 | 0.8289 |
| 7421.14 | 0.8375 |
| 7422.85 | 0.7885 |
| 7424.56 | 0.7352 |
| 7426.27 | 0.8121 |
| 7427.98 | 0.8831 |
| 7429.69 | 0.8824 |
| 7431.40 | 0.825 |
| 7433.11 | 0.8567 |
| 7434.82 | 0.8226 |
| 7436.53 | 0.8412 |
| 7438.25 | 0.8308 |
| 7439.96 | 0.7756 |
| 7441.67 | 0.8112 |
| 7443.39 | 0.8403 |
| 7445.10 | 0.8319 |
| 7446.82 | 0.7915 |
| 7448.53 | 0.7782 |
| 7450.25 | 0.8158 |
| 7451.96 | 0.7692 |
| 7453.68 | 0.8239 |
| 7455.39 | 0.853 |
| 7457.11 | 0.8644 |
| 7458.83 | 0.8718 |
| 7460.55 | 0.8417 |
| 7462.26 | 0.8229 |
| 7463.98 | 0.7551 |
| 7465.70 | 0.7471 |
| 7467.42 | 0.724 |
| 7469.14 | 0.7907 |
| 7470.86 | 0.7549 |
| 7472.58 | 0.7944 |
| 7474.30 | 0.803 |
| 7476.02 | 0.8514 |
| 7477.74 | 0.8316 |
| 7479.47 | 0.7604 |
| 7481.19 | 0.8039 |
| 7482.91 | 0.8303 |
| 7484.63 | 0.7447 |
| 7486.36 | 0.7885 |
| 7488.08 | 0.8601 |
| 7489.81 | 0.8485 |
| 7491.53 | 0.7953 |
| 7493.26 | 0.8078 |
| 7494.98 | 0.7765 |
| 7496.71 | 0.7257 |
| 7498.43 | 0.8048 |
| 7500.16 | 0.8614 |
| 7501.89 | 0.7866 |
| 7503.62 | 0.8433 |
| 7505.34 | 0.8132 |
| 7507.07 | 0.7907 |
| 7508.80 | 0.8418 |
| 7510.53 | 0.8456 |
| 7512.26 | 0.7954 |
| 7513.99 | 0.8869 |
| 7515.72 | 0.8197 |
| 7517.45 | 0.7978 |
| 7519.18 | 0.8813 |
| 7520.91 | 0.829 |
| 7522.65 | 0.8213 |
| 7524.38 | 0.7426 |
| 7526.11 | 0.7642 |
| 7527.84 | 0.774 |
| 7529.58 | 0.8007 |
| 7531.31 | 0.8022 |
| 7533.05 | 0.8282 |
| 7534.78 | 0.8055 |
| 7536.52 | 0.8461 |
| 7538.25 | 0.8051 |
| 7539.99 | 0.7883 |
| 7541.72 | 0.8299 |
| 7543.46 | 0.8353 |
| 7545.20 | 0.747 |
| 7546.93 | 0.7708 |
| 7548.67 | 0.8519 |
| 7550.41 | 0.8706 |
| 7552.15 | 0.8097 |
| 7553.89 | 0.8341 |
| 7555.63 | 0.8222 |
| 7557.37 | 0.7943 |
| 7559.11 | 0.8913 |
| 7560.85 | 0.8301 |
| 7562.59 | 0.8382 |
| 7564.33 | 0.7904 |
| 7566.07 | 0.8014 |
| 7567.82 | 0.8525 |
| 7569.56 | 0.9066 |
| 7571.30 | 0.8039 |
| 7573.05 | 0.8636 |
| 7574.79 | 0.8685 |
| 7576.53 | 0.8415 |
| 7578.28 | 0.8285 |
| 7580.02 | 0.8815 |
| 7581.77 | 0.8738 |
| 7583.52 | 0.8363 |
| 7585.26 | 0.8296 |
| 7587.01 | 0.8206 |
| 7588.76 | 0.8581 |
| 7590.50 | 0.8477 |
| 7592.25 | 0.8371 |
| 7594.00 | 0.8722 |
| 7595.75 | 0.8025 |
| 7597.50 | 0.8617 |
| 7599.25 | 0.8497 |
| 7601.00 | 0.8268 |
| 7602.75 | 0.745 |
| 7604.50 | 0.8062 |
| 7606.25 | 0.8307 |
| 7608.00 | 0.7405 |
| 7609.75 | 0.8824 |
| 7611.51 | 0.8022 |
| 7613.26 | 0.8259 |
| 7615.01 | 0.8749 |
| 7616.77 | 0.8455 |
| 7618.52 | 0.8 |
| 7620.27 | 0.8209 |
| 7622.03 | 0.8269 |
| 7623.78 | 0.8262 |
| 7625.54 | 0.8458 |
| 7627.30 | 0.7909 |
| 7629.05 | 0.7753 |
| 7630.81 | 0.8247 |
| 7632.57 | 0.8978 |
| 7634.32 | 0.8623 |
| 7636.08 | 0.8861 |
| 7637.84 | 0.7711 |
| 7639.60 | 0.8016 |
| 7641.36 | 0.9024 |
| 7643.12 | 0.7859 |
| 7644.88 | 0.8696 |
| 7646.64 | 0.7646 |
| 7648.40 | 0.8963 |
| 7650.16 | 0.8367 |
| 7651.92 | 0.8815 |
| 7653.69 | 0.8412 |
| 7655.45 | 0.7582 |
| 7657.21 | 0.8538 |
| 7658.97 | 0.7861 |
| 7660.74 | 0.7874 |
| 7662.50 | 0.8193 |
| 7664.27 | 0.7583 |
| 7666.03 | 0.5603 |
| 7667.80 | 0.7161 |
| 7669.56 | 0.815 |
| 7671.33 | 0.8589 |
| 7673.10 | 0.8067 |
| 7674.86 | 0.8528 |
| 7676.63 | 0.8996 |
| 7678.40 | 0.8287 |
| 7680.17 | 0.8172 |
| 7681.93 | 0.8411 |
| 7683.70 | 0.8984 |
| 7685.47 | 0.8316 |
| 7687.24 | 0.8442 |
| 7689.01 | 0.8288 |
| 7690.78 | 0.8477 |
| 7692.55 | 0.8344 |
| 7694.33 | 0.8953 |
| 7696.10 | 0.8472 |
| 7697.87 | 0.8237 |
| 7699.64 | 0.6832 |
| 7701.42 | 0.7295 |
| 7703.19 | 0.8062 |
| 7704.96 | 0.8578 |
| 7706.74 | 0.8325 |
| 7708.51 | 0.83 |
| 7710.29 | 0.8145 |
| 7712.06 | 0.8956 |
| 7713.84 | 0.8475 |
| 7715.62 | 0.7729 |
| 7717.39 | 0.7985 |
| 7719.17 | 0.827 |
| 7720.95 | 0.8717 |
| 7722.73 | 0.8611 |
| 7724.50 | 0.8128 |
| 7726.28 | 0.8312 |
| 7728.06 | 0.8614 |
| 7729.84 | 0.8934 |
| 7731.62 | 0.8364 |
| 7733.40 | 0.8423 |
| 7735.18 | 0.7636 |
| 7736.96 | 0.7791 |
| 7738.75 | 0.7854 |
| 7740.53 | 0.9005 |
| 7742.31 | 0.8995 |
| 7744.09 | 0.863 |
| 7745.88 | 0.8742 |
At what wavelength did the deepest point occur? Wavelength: 7496.71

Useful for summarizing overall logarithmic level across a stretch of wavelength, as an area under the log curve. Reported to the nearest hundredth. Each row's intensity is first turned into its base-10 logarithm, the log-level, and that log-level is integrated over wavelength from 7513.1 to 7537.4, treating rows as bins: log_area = -2.18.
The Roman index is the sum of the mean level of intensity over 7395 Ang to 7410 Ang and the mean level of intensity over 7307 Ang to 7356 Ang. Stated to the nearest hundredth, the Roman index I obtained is 1.61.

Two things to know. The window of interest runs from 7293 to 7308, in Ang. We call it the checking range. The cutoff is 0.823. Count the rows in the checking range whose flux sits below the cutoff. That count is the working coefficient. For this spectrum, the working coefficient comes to 5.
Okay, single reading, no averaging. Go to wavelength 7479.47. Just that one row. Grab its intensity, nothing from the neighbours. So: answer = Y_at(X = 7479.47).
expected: 0.7604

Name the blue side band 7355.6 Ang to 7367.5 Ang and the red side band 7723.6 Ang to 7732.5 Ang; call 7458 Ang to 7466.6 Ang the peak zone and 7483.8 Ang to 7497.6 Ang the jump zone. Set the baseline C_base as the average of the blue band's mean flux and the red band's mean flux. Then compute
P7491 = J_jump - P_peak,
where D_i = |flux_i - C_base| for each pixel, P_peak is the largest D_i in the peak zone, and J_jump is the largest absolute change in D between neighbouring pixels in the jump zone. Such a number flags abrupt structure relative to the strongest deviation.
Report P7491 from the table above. -0.025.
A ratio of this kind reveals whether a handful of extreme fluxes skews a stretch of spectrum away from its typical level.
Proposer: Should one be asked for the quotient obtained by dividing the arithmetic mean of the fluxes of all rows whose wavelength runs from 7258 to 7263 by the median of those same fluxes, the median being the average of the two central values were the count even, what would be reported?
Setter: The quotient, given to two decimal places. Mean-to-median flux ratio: 1.01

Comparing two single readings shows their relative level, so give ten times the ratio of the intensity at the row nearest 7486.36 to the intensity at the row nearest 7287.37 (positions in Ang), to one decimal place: 9.6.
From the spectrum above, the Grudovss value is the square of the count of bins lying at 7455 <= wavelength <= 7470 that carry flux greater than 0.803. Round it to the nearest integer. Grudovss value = 25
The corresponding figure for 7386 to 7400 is 49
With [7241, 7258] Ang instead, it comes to 25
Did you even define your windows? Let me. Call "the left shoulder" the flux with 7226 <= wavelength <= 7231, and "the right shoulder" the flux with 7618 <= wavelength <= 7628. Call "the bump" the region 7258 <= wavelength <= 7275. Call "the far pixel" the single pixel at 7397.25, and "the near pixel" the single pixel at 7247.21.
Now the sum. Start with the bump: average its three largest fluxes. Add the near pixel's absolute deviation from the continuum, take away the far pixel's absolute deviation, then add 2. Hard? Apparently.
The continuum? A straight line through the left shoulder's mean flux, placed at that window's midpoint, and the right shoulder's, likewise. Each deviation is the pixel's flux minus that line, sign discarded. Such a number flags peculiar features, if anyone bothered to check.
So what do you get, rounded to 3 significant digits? 2.80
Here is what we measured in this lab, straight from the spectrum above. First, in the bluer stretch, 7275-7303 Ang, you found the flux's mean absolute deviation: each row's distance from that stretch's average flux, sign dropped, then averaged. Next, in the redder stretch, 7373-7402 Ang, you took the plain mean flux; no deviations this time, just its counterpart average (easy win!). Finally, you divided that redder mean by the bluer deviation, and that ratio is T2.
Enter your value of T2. 19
